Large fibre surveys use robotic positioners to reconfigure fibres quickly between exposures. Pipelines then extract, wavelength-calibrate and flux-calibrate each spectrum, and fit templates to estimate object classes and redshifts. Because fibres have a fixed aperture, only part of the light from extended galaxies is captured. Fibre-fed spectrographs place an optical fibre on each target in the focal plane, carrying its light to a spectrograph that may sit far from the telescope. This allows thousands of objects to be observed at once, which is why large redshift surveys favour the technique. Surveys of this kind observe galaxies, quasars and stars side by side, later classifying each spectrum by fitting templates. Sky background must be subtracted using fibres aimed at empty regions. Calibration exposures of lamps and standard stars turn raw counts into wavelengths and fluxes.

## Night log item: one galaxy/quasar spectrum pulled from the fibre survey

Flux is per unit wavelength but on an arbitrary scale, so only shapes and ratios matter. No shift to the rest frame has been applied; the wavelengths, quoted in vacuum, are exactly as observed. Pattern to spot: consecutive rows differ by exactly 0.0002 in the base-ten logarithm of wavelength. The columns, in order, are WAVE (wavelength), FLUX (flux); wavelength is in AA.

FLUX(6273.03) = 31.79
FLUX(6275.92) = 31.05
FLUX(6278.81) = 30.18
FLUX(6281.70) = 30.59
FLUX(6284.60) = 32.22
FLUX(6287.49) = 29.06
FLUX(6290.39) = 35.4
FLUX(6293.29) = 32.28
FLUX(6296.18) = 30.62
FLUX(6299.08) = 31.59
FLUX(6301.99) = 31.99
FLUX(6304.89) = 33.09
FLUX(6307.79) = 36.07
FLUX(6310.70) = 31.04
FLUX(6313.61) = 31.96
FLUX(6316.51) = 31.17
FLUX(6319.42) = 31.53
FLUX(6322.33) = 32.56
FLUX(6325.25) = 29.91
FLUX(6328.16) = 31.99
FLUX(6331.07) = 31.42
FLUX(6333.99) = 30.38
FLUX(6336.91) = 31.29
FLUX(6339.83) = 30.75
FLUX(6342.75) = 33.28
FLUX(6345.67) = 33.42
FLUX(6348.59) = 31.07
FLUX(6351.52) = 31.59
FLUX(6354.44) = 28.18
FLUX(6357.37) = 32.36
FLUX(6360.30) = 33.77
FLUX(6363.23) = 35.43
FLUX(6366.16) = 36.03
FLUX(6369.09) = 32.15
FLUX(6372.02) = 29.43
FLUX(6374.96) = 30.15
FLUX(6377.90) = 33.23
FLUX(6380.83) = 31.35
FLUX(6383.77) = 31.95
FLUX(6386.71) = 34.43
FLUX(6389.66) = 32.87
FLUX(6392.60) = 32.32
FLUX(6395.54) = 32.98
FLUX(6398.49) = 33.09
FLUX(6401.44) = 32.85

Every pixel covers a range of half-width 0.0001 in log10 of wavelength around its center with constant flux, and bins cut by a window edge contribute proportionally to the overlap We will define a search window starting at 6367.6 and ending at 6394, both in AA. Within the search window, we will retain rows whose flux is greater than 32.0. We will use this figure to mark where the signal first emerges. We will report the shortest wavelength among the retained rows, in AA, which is 6369.09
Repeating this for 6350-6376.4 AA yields 6357.37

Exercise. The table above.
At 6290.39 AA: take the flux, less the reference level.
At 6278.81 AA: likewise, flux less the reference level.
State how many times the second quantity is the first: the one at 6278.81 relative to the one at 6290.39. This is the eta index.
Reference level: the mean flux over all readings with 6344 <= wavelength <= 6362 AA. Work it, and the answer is -0.4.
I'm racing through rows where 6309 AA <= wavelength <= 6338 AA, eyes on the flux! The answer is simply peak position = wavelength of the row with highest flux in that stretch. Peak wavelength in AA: 6322.33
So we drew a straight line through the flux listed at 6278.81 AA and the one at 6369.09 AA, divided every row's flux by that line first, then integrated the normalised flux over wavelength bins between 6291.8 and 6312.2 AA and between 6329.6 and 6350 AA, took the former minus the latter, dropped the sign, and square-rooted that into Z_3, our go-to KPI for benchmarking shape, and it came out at 1.0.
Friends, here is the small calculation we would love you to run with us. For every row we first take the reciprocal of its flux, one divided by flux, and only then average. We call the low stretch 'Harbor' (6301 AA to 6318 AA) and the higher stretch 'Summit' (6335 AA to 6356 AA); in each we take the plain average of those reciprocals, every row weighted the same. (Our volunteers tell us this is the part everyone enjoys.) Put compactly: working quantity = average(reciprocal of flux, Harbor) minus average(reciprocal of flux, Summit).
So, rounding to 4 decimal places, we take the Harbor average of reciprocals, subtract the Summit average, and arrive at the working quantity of -0.0012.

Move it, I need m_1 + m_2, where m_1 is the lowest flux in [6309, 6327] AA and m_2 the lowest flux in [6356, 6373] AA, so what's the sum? 59.3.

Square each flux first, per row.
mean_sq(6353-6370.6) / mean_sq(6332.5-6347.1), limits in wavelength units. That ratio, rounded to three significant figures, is 1.08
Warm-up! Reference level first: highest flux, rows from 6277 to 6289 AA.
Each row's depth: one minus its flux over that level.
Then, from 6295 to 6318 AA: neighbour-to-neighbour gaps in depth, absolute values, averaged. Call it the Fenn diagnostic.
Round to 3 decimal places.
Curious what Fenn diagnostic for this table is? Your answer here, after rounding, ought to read 0.054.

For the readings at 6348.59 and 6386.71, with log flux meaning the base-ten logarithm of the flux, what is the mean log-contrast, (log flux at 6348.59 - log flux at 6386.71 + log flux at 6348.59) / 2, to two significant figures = 0.72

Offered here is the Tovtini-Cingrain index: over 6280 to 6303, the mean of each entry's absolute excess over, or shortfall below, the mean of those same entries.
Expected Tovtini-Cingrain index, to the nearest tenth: 1.3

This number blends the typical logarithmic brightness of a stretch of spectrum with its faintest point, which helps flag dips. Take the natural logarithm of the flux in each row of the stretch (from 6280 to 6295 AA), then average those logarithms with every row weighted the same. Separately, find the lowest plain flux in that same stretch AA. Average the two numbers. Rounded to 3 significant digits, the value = 16.3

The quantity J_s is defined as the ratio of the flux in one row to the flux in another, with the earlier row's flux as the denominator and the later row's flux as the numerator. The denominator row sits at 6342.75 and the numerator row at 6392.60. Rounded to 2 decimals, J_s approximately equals 0.97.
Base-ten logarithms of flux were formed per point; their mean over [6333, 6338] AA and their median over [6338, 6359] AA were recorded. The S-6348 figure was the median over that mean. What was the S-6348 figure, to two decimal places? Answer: 1.01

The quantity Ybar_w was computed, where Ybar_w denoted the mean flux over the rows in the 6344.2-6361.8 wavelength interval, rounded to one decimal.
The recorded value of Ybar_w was 31.7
